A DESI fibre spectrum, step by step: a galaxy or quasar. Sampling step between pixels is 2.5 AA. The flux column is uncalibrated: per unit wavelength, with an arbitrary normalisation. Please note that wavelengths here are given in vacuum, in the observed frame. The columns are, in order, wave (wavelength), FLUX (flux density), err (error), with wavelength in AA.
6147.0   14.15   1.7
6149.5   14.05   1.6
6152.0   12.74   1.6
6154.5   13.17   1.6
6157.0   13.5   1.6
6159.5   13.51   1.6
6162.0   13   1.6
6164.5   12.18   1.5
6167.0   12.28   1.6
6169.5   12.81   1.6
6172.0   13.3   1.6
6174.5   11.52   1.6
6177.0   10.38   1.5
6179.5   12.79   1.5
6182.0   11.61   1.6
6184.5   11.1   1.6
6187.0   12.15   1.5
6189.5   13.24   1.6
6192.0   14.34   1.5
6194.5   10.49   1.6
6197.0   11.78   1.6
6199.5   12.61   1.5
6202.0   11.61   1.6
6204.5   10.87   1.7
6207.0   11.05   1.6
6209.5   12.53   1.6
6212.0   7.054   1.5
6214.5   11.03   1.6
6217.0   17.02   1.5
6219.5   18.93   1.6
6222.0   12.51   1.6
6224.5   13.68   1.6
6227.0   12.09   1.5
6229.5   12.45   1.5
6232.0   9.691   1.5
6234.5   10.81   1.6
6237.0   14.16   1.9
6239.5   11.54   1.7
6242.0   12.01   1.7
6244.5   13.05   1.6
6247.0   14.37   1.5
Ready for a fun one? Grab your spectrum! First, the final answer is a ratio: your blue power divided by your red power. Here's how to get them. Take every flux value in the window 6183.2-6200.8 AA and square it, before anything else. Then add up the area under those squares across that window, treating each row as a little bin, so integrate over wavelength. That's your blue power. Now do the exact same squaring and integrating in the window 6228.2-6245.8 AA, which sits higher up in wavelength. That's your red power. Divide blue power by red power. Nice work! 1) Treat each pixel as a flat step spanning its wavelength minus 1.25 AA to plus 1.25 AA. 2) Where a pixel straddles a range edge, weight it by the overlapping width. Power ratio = 1.04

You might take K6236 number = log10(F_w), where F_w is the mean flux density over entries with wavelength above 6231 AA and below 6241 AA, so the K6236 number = 1.06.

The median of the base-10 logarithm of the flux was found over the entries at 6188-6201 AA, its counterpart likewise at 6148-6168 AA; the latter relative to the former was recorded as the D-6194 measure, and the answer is 1.01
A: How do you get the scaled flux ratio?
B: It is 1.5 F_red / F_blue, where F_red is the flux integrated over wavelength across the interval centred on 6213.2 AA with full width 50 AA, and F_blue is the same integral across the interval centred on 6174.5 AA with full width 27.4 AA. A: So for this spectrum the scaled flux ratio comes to 2.8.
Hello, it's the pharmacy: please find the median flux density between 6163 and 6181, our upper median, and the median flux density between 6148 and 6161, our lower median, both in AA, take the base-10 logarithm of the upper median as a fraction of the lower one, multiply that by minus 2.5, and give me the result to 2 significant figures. 0.10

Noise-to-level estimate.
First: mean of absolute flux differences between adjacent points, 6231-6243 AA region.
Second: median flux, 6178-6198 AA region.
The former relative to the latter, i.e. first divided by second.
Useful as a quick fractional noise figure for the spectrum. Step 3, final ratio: 0.158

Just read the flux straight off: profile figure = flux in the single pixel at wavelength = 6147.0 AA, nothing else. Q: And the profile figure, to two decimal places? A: 14.15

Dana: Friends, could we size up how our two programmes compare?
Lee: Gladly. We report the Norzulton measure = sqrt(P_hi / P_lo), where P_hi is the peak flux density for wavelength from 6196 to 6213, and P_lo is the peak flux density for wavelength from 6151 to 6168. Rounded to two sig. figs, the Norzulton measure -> 0.97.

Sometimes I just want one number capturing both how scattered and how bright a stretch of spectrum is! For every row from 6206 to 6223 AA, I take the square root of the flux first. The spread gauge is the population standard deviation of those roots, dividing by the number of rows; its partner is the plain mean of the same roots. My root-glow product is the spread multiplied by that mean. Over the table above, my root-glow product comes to 1.8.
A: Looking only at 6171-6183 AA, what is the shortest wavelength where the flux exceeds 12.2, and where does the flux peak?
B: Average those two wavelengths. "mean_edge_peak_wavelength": 6172.0 AA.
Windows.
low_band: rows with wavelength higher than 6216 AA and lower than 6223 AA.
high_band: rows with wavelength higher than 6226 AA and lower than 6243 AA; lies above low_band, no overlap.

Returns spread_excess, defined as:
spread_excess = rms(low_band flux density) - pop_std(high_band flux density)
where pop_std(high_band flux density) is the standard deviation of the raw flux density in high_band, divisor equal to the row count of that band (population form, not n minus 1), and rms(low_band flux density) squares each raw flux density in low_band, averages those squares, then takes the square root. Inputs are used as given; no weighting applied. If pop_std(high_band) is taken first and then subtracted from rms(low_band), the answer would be 15.1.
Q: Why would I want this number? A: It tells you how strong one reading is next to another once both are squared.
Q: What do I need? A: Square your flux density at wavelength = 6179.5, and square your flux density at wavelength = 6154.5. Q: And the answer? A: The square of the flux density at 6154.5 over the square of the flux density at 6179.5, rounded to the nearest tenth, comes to 1.1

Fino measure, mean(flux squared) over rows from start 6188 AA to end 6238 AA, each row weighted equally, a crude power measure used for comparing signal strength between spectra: 160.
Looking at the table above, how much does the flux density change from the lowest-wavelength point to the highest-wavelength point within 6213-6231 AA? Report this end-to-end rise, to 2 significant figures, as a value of 1.4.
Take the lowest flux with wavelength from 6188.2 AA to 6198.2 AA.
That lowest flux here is 10.49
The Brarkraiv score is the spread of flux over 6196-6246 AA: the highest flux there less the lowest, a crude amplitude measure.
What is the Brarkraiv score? 12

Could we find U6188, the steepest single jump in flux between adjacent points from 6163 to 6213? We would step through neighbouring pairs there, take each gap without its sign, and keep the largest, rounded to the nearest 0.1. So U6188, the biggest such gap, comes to 5.5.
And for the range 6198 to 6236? 6.4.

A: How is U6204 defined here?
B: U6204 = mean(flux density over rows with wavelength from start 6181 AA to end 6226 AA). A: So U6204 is 12.4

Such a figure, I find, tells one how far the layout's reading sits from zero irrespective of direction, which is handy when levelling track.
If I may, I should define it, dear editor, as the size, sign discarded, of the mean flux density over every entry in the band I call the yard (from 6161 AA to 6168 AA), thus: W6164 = 12.5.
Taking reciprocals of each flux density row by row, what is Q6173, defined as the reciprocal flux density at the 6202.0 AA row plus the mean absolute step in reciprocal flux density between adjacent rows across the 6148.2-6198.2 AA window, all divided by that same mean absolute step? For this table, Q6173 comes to 13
